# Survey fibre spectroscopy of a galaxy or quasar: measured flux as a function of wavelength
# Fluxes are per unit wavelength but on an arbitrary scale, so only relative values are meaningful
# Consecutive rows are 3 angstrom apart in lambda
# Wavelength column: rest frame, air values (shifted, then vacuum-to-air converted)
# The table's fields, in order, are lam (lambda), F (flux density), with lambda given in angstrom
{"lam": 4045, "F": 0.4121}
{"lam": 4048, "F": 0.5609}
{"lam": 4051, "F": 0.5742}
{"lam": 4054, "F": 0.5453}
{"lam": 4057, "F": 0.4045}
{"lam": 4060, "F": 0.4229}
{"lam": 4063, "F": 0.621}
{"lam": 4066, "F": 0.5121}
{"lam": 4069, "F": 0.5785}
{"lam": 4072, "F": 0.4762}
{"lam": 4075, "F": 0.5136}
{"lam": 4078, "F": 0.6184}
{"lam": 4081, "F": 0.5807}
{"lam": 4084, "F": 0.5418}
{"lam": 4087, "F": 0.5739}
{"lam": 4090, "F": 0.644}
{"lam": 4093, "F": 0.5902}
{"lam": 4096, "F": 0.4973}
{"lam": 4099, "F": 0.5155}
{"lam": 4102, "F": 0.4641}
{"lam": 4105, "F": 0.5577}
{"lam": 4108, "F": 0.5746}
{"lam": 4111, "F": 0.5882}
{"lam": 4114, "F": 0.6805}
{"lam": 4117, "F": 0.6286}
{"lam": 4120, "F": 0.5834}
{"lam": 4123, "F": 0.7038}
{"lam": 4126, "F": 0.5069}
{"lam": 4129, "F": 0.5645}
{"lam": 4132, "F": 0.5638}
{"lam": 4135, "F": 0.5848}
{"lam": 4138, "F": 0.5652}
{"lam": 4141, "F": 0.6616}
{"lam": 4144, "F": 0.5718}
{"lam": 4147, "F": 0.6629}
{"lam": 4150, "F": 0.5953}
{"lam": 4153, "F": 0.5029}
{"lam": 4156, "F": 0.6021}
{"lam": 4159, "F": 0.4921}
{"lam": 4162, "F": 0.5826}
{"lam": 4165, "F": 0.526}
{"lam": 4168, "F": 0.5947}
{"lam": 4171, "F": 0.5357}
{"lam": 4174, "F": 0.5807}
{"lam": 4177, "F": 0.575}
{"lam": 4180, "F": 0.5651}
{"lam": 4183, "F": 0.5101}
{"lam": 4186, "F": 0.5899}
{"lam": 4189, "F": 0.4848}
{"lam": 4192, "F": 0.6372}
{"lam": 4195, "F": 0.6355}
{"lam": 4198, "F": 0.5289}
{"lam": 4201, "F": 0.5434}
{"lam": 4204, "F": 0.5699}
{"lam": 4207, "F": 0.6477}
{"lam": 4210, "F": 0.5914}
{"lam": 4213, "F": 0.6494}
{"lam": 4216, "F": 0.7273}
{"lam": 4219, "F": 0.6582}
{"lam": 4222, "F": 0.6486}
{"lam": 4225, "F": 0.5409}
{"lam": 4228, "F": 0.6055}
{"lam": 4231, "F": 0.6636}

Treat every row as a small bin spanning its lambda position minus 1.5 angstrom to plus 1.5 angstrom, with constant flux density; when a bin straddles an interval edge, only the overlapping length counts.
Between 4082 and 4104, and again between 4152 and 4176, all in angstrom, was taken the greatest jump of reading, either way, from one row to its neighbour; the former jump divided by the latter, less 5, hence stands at -4.2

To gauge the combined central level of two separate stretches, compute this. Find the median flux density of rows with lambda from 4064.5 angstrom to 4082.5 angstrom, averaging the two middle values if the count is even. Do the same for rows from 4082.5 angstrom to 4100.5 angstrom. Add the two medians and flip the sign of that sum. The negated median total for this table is -1.10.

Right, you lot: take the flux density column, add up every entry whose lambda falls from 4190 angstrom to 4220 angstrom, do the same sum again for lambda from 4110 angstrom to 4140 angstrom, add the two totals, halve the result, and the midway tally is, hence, 6.08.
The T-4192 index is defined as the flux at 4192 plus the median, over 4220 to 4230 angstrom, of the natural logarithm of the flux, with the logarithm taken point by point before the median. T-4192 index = 0.14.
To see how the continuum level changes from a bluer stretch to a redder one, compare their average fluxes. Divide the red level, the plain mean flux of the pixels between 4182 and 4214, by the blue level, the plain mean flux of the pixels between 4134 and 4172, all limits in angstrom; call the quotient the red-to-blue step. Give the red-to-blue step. 1.01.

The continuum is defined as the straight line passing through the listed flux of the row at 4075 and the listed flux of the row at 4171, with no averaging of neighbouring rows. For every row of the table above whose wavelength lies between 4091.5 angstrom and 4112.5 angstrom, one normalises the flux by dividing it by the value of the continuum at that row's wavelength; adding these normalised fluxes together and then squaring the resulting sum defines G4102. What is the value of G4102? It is 53.1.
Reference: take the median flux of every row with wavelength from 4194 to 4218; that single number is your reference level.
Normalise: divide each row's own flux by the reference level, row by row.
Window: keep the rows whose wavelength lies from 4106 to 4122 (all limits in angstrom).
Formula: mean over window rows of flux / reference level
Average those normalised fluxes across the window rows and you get 1.00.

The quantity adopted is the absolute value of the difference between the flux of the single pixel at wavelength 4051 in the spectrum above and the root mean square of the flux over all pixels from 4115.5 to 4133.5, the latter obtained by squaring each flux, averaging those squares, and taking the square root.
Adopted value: 0.021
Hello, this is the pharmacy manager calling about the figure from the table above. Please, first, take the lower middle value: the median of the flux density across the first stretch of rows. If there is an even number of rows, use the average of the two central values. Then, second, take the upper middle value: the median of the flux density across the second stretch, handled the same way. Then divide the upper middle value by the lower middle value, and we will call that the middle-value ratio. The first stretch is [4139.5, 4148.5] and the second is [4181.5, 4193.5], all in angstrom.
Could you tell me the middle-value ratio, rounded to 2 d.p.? 0.83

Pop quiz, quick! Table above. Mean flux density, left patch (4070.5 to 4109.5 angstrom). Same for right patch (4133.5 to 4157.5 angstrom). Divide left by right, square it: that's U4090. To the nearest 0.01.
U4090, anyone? 0.86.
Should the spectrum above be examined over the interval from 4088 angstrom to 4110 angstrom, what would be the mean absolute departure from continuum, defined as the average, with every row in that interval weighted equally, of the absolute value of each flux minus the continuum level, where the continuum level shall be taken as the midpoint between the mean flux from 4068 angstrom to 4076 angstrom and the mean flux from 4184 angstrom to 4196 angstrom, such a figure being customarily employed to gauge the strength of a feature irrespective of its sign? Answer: 0.048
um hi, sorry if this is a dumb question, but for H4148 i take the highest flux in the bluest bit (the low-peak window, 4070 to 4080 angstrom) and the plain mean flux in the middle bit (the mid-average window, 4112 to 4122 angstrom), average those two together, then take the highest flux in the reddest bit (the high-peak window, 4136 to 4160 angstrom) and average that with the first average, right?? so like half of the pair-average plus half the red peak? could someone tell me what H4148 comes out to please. 0.64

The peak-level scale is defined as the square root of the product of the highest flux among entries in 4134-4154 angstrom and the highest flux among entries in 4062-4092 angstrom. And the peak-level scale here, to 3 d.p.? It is 0.653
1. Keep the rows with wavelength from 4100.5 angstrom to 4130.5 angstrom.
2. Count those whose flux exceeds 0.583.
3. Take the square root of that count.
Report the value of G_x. 2.24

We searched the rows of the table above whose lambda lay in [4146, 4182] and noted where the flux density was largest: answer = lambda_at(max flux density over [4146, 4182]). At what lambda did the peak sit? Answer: 4147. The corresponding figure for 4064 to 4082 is 4078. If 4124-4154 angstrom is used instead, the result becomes 4147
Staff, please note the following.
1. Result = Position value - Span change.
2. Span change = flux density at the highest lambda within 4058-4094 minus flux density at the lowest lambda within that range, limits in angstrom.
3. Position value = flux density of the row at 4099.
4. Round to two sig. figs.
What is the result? 0.35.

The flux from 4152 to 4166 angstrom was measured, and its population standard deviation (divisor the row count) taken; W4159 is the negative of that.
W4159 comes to -0.044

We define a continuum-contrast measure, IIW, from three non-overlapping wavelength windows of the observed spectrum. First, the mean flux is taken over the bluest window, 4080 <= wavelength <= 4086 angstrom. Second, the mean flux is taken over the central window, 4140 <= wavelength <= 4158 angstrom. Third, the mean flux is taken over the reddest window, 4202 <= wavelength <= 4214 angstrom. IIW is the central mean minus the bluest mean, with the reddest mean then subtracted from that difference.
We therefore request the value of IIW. -0.58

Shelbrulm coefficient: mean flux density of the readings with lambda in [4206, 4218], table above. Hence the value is 0.65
